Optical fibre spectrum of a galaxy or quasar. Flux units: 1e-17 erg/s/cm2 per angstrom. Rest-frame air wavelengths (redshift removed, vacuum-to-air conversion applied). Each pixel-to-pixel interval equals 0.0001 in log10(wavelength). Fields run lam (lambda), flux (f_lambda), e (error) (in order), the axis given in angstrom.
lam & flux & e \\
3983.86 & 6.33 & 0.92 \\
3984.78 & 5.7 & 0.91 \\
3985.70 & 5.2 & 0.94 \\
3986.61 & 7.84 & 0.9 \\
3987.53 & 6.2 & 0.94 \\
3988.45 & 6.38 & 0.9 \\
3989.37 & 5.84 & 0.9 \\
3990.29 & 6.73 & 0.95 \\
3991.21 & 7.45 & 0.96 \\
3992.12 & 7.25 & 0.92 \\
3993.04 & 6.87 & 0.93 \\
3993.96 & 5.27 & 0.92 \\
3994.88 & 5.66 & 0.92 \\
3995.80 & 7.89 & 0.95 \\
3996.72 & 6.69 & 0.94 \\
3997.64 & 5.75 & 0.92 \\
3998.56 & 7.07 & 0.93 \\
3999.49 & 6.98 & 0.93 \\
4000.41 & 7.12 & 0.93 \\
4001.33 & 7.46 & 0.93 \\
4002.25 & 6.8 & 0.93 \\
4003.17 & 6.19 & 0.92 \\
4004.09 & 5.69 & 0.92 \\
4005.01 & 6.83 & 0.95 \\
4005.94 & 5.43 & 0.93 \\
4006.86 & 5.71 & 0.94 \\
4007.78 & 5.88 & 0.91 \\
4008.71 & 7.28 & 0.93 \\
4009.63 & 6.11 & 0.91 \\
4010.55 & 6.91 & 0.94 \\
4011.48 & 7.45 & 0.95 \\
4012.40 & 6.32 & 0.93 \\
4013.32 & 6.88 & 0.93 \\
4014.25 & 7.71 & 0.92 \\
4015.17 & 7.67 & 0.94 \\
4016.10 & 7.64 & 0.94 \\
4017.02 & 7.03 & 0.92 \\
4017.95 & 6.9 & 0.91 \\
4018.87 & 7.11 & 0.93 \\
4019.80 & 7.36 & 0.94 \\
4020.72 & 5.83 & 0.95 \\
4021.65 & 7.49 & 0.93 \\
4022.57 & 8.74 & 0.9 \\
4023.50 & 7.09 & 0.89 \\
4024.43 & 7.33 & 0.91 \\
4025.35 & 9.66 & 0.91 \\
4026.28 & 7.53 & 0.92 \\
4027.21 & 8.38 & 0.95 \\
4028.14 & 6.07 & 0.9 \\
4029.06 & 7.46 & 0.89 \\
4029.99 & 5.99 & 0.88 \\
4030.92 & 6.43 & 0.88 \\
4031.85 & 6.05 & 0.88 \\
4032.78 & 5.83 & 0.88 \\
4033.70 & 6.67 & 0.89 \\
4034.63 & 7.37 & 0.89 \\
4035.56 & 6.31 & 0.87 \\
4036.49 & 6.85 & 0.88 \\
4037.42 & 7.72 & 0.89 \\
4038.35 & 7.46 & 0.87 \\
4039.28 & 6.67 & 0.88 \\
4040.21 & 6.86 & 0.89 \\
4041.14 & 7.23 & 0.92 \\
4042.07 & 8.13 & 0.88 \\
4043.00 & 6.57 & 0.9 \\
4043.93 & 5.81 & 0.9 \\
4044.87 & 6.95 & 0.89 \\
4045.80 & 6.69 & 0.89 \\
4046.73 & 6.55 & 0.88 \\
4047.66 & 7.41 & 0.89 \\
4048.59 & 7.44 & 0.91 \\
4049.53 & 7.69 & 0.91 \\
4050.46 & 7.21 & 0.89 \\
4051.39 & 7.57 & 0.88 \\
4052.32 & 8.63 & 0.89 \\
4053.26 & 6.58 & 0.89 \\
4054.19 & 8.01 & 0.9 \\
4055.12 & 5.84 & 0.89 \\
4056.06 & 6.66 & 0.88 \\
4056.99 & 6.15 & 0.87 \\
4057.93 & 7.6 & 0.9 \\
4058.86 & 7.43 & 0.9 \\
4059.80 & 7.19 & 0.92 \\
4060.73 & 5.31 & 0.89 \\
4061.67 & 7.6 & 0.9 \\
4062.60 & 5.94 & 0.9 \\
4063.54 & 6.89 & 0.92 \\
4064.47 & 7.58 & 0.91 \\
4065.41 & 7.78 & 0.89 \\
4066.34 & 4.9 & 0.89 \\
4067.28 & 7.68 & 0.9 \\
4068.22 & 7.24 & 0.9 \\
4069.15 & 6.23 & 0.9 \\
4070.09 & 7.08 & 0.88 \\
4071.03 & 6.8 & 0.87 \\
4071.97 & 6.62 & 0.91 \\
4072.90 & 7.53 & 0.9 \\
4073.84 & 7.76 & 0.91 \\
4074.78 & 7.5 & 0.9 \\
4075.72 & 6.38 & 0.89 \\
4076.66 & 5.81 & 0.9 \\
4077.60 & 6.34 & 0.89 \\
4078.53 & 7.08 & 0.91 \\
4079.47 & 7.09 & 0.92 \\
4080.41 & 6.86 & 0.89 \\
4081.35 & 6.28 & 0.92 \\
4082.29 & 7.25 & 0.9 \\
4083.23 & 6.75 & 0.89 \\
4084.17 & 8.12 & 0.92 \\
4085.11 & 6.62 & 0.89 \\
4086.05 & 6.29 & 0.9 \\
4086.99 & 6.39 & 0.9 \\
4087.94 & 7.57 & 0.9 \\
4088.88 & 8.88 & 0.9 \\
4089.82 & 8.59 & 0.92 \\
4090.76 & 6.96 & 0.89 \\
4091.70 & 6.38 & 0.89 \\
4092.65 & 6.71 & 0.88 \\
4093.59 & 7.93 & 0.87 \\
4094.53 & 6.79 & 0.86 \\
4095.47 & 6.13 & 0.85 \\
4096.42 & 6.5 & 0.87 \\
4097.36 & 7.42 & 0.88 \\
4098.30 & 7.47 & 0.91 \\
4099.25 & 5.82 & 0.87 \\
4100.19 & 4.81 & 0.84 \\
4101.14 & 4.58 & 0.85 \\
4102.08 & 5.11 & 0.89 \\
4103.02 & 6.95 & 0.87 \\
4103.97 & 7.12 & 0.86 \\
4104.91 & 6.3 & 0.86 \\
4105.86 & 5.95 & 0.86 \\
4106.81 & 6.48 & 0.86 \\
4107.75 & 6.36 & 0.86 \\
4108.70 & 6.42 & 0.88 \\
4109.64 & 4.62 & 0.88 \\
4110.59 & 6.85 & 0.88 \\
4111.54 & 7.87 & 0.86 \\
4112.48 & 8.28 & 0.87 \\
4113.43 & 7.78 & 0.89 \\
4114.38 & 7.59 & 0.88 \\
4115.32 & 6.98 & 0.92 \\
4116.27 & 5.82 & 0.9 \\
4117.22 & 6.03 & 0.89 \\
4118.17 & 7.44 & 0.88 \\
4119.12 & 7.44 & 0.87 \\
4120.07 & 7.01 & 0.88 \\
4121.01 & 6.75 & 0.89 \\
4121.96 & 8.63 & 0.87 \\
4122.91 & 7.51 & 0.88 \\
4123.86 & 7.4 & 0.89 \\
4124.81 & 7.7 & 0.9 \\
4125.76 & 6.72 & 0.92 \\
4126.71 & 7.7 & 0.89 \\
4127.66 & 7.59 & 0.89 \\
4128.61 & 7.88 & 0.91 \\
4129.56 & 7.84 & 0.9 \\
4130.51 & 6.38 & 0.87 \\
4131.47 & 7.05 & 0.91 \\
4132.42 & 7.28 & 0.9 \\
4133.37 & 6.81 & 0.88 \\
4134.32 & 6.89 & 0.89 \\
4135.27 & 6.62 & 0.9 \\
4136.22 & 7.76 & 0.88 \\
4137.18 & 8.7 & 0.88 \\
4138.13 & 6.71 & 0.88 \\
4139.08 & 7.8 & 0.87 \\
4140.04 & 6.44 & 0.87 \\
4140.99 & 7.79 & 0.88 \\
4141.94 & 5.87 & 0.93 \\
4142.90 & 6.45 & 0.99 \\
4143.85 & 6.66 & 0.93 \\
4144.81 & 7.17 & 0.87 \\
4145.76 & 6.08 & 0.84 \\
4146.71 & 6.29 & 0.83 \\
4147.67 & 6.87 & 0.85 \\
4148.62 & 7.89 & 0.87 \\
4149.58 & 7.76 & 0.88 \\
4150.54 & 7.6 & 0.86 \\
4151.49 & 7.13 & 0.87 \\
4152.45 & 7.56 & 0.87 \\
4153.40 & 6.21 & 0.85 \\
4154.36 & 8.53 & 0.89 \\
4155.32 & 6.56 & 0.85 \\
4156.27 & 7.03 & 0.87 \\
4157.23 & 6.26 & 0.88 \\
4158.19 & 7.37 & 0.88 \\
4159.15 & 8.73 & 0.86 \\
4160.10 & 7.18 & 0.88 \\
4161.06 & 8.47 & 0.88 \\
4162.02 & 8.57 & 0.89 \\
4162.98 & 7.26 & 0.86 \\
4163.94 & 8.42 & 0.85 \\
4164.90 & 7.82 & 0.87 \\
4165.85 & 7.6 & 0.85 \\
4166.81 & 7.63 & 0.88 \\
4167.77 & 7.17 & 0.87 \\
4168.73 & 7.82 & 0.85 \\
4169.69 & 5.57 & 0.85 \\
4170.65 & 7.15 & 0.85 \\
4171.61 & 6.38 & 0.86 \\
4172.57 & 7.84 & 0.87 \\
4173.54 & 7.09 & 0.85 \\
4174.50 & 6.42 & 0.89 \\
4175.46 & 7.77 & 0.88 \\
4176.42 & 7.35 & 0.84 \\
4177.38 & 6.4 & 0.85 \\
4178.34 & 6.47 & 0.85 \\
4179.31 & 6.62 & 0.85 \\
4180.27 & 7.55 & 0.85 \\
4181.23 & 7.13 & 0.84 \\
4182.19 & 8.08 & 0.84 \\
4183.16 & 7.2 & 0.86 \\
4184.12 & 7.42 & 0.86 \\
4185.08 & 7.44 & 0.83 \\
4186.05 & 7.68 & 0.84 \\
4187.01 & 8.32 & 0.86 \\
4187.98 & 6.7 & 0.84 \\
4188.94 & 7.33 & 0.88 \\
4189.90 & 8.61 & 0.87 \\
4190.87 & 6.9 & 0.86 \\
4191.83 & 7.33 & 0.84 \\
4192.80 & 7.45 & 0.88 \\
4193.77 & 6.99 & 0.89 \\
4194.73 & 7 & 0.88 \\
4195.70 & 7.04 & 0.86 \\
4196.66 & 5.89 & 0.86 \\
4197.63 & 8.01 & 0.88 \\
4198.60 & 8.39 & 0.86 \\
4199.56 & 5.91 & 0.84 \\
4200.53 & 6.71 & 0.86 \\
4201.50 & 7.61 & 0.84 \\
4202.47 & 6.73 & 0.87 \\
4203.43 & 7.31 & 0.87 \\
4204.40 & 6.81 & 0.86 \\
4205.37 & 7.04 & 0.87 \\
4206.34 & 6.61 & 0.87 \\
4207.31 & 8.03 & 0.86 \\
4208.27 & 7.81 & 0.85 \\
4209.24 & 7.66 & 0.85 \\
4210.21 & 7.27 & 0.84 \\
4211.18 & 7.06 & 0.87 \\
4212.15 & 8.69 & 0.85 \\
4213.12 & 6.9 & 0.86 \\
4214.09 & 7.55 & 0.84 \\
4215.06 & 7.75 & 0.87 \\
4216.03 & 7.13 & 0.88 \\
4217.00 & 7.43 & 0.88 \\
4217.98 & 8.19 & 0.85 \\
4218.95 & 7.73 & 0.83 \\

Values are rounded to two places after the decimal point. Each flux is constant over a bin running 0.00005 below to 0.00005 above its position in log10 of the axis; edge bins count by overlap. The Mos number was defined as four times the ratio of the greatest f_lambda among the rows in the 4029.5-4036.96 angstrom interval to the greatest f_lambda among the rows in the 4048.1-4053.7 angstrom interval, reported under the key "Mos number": 3.42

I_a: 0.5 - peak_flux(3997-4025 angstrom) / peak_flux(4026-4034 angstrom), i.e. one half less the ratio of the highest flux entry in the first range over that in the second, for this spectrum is -0.54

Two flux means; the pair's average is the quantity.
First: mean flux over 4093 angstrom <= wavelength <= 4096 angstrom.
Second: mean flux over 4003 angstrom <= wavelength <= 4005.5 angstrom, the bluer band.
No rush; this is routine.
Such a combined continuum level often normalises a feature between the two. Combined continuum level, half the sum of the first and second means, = 6.6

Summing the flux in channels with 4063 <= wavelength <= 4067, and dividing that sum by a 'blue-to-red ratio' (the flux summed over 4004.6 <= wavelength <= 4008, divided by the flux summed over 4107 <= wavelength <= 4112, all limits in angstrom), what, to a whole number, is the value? 37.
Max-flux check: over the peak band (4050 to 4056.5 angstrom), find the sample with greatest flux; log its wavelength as 4052.32 angstrom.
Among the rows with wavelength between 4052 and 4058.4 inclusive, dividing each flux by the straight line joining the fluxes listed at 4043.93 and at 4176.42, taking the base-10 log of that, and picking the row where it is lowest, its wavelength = 4055.12 angstrom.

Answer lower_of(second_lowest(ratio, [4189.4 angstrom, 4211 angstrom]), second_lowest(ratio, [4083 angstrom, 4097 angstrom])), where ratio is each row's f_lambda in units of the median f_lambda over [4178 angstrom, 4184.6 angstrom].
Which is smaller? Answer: 0.821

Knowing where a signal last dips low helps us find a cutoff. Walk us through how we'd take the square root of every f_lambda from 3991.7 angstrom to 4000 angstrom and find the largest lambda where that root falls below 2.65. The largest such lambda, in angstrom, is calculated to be 3999.49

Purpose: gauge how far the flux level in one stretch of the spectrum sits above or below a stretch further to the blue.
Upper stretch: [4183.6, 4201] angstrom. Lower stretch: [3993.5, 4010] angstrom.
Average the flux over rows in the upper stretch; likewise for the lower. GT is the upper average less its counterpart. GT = 0.85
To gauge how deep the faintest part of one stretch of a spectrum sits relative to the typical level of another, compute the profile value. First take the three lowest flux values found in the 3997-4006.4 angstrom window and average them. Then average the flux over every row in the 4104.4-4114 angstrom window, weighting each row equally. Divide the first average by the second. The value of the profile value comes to 0.84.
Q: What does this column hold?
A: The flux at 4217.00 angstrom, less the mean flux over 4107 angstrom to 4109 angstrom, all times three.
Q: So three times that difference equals 3.1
